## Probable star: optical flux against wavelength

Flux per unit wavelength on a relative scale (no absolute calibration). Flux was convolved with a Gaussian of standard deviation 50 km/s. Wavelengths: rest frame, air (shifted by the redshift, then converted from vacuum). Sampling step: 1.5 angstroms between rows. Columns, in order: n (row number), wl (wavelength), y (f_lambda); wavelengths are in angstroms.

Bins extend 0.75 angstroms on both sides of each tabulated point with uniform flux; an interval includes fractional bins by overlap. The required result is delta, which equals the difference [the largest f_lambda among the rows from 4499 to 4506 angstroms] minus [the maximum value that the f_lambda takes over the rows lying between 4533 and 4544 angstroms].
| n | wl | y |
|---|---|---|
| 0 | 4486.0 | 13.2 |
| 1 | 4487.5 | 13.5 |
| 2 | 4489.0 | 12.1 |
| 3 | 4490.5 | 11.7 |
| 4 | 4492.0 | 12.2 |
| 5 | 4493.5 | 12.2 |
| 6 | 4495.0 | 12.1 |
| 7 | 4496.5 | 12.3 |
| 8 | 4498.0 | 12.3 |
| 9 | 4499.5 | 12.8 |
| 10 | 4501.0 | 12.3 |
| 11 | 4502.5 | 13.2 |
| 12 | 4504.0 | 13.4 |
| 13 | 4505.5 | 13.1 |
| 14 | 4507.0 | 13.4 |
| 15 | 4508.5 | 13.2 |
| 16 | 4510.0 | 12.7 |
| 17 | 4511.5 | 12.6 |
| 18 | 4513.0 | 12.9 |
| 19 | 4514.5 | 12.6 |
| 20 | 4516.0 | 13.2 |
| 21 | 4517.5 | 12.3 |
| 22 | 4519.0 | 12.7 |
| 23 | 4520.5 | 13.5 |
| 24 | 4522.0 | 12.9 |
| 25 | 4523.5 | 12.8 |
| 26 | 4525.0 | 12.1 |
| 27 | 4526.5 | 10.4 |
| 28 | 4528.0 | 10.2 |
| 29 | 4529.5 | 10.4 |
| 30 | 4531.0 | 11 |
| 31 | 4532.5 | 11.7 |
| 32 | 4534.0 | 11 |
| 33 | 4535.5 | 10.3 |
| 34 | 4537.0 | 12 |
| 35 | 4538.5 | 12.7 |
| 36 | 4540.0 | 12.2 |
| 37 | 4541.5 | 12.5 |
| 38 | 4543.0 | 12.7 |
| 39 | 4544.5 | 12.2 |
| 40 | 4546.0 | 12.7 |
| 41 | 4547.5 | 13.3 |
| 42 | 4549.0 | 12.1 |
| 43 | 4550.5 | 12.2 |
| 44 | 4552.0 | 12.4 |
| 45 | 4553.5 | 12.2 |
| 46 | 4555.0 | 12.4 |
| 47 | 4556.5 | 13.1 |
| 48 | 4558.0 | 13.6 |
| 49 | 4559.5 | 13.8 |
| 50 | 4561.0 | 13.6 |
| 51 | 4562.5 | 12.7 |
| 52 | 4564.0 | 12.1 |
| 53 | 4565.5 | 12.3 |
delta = 0.7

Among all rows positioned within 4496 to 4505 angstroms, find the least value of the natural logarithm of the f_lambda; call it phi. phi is 2.510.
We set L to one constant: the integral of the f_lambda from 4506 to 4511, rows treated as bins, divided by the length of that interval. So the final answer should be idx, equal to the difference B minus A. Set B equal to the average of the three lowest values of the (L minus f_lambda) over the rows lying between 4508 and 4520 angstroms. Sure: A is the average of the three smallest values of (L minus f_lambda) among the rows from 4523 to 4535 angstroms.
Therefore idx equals -0.9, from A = 0.9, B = 0.0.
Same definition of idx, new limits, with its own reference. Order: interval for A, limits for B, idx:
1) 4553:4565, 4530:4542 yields 1.2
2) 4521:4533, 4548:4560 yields -0.9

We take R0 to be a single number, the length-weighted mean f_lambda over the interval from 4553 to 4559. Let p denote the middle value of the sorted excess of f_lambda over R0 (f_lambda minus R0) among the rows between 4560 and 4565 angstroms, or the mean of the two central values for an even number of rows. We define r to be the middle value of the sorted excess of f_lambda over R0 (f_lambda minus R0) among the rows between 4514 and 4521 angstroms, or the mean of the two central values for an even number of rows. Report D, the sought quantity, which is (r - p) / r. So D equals 0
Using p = -0.19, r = -0.19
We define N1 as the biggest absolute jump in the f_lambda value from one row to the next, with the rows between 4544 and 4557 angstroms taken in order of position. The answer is 1.2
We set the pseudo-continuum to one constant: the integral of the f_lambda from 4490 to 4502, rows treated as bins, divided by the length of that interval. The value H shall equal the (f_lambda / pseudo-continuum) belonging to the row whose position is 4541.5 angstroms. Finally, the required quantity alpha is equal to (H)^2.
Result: 1.04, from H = 1.02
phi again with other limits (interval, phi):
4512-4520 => 2.510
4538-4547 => 2.501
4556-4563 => 2.542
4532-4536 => 2.332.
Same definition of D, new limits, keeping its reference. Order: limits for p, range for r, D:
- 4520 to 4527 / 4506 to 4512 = 3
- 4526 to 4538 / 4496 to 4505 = -5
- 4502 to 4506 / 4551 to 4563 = -36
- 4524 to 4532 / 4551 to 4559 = -4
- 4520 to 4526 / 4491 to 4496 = 1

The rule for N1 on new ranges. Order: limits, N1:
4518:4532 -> 1.7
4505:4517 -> 0.6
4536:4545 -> 0.7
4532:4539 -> 1.7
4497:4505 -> 0.9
